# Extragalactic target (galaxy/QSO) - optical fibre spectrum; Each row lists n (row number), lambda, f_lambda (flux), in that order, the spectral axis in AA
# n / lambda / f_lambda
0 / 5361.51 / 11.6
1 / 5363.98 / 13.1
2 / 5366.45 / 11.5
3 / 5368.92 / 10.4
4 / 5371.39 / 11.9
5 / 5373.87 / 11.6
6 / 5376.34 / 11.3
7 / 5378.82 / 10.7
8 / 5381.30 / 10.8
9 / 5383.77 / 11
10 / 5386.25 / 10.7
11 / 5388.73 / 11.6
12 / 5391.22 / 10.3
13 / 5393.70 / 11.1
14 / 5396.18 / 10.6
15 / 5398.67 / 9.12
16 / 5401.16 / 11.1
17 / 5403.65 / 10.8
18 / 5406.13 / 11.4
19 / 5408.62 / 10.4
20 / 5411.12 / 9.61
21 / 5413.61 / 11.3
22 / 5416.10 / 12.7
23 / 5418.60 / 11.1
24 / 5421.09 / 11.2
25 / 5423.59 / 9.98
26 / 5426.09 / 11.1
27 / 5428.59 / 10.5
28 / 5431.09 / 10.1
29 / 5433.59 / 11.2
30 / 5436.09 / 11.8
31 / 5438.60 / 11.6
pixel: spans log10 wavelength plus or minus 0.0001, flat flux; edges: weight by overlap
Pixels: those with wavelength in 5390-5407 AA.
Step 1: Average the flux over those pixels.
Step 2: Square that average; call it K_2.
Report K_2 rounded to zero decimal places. 113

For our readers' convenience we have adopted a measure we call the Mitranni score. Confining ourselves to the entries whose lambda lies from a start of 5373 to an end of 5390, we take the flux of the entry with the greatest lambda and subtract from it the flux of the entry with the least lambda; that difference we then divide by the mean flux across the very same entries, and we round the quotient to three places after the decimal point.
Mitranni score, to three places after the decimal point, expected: 0.000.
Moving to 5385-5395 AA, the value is 0.037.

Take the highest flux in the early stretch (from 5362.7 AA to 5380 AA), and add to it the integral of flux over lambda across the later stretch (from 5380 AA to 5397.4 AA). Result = 202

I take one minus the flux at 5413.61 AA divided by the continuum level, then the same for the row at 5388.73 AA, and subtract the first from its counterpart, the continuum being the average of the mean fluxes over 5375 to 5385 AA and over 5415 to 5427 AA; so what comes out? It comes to -0.03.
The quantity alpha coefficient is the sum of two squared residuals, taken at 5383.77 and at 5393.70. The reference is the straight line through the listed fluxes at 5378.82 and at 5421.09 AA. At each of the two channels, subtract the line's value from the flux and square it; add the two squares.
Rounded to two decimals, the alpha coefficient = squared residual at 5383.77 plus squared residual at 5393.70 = 0.11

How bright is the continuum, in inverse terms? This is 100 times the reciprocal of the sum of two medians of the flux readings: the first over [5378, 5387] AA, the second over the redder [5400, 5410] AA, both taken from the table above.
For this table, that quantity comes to 4.61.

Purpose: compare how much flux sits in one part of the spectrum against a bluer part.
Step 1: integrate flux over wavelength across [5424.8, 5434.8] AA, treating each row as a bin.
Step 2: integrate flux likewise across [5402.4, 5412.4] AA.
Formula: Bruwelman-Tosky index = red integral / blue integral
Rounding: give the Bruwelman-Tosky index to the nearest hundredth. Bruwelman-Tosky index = 1.02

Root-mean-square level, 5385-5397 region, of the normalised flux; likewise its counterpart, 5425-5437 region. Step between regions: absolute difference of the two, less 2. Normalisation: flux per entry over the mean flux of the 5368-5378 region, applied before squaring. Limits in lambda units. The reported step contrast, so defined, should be -1.99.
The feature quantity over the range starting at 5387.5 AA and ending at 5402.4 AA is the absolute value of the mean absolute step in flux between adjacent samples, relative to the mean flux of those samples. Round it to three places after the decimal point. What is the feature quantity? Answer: 0.114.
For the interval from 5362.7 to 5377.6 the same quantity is 0.083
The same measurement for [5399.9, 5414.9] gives 0.081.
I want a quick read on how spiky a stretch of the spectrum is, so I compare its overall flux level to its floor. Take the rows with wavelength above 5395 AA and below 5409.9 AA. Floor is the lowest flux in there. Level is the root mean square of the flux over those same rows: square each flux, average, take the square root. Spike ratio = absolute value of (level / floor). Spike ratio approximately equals 1.16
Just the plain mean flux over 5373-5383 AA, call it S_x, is 11.1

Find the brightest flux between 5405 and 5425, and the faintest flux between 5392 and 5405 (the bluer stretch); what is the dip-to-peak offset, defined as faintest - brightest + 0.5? -3.1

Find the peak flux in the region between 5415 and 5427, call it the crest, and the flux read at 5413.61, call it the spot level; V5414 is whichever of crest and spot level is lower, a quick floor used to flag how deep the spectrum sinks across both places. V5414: 11.3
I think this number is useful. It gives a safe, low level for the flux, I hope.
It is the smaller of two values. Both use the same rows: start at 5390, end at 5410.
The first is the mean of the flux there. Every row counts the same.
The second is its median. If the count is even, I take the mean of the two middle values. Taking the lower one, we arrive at 10.6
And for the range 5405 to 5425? 11.0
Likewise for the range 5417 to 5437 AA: 10.9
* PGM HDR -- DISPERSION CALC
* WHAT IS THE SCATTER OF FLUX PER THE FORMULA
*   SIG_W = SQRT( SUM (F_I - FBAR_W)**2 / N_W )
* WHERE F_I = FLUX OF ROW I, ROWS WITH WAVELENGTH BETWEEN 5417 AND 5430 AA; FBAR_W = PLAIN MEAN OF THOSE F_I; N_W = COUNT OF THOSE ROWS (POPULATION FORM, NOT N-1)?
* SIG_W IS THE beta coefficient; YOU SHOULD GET 0.47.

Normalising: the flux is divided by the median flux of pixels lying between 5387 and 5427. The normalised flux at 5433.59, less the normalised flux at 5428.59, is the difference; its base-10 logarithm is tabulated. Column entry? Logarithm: -1.20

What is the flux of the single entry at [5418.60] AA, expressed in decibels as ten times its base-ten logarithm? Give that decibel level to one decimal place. 10.5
